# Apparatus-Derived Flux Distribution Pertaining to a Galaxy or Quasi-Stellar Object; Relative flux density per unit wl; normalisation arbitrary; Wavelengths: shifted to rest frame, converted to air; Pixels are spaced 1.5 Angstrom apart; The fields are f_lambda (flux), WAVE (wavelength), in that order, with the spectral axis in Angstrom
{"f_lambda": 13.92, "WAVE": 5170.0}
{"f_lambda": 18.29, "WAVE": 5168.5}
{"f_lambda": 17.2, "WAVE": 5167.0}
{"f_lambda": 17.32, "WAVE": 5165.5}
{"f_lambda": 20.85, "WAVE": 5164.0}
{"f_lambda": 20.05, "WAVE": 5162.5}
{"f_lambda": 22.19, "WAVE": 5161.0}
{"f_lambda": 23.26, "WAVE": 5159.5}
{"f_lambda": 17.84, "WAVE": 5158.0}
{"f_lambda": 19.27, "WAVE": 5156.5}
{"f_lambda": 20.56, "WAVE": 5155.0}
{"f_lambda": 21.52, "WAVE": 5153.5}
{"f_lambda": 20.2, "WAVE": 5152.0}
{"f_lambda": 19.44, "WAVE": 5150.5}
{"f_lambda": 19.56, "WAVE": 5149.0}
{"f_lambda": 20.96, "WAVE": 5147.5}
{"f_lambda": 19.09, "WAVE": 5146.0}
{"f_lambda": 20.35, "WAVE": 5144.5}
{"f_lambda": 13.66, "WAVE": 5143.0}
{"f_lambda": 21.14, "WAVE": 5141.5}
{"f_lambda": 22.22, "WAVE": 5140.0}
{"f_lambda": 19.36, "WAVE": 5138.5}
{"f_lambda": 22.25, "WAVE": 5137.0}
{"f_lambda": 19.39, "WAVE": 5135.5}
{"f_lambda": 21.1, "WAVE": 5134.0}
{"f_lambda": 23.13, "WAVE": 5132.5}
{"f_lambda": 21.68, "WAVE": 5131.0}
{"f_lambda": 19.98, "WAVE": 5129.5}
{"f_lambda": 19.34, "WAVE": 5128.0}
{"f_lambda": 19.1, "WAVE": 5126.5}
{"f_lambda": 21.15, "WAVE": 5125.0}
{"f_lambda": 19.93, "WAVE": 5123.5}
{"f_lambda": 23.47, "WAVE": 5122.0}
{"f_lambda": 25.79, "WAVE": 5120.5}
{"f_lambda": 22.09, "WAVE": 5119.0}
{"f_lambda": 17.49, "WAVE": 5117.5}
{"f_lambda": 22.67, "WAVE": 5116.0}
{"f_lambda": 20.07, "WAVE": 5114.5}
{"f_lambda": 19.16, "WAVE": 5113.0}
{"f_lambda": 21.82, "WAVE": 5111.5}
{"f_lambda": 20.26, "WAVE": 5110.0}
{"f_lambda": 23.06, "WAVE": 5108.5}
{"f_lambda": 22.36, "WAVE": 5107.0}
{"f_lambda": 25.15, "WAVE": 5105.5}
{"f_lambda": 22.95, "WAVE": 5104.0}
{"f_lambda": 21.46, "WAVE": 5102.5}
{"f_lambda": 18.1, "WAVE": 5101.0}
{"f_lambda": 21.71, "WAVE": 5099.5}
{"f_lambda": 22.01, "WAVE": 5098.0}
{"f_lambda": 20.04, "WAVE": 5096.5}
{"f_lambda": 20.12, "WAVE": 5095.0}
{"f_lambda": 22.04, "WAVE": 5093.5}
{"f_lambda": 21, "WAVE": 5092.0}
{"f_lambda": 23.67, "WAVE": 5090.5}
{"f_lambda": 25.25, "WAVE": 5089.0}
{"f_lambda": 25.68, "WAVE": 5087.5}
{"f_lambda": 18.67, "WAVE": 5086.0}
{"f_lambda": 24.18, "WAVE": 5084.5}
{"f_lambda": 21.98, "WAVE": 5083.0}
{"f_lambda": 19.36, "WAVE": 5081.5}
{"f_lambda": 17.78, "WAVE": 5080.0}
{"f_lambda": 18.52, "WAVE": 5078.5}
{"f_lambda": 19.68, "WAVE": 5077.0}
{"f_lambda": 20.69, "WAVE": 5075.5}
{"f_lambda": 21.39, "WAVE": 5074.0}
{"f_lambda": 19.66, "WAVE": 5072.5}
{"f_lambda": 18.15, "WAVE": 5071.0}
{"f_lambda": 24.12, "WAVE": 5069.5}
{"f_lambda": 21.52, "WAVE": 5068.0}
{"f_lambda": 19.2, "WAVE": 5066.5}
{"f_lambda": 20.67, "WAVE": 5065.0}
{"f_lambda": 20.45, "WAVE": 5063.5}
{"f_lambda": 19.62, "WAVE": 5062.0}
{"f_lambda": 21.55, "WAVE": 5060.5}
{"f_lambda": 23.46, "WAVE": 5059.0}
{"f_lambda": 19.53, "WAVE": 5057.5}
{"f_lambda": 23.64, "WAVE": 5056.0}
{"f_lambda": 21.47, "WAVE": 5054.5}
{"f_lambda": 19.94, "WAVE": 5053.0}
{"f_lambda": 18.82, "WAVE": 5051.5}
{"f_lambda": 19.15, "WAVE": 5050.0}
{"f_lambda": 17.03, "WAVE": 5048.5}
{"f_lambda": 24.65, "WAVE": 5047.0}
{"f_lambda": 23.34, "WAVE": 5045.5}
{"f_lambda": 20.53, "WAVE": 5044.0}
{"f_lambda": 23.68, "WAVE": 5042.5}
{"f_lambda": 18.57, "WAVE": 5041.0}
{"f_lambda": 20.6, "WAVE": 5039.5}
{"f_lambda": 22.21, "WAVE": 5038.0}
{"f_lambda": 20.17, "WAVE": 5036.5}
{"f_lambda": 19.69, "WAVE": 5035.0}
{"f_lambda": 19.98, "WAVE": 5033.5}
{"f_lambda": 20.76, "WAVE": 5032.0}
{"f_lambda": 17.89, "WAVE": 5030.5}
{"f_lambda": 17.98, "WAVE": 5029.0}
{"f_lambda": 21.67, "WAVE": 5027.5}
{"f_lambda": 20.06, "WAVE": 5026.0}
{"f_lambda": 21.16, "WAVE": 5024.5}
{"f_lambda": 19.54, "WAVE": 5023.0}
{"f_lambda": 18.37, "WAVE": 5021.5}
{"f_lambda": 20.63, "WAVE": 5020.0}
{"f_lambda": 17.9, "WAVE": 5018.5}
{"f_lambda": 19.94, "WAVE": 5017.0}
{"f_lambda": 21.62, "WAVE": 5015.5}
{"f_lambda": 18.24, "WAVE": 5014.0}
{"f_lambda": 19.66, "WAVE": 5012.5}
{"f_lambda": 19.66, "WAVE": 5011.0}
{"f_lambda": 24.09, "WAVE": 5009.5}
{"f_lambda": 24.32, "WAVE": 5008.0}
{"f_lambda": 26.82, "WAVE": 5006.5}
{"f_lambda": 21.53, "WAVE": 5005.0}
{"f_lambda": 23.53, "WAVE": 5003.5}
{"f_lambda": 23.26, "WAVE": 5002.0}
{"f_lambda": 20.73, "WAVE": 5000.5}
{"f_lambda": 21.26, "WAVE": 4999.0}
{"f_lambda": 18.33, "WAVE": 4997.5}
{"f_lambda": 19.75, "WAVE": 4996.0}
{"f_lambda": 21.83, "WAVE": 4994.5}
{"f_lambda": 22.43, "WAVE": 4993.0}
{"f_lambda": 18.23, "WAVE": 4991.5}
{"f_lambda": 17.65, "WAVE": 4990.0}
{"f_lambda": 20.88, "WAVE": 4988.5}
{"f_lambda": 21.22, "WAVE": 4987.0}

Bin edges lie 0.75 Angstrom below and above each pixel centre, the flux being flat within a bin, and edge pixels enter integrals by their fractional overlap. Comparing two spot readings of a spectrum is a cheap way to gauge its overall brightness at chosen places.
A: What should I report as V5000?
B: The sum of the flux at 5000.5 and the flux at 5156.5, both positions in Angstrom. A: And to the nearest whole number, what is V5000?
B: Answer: 40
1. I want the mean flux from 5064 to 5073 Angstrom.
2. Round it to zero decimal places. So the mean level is 21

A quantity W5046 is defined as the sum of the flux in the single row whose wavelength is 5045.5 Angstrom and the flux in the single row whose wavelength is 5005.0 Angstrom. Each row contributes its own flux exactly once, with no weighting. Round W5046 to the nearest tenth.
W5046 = 44.9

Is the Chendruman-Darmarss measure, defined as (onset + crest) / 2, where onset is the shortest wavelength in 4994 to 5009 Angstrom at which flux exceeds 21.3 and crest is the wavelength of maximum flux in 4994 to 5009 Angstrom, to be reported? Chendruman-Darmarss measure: 5000.5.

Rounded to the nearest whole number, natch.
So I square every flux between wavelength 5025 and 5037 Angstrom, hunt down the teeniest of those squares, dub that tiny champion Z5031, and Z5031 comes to 320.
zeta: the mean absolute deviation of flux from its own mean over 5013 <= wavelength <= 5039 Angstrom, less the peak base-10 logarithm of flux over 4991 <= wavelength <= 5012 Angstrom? -0.31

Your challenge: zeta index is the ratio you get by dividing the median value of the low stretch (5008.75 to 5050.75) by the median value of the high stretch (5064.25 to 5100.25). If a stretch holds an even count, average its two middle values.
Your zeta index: 0.96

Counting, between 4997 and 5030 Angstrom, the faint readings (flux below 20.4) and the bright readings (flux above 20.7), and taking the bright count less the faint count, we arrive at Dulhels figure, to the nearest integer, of 1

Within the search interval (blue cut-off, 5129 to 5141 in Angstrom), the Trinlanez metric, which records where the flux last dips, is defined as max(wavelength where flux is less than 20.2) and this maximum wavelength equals 5138.5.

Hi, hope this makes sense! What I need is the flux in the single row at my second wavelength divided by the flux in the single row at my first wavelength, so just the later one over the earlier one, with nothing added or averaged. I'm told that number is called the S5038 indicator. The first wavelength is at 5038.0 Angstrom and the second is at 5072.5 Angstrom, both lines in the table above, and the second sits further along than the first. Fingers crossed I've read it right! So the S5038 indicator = 0.89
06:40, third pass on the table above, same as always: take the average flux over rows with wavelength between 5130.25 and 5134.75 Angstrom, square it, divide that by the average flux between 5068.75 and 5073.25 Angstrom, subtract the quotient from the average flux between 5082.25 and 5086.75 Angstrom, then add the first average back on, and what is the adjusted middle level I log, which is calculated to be 20.2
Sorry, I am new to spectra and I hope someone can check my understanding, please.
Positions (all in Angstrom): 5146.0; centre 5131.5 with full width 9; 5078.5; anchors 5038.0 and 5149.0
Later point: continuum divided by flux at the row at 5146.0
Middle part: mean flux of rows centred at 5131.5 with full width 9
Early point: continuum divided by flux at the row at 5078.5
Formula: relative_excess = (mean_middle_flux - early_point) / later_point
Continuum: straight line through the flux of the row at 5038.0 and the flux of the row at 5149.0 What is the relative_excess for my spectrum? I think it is 19.1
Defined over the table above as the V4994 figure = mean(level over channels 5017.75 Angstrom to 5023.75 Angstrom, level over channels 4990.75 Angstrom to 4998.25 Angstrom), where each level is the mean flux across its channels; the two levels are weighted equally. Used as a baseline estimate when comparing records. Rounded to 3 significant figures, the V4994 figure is 19.6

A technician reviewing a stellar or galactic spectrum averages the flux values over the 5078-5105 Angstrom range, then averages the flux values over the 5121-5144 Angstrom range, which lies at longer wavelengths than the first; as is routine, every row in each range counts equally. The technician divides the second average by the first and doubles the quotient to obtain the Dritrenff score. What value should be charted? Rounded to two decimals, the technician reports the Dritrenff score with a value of 1.92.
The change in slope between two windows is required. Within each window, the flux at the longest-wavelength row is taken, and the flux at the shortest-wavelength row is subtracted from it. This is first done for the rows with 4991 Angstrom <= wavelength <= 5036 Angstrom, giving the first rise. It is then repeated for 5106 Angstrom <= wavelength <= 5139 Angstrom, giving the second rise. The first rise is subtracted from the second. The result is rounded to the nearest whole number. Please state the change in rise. -4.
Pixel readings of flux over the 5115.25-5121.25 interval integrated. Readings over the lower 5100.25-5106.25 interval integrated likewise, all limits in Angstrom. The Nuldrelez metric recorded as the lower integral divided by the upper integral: 1.00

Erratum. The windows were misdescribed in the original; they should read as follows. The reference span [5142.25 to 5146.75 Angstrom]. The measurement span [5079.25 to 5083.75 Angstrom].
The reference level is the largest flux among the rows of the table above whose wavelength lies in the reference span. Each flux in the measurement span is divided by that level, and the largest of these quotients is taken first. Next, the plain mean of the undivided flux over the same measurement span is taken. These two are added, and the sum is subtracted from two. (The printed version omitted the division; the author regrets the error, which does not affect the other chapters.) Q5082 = -18.79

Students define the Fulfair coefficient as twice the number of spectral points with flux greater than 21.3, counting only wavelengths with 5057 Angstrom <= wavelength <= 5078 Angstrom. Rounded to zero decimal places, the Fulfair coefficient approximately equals 10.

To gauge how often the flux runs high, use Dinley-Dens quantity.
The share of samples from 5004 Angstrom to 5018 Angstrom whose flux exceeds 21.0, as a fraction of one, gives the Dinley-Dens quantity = 0.56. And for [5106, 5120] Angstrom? 0.56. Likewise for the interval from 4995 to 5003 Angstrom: 0.40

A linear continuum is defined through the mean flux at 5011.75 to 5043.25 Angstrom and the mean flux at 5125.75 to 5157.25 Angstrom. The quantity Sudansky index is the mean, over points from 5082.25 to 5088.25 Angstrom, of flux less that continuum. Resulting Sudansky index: 2.5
